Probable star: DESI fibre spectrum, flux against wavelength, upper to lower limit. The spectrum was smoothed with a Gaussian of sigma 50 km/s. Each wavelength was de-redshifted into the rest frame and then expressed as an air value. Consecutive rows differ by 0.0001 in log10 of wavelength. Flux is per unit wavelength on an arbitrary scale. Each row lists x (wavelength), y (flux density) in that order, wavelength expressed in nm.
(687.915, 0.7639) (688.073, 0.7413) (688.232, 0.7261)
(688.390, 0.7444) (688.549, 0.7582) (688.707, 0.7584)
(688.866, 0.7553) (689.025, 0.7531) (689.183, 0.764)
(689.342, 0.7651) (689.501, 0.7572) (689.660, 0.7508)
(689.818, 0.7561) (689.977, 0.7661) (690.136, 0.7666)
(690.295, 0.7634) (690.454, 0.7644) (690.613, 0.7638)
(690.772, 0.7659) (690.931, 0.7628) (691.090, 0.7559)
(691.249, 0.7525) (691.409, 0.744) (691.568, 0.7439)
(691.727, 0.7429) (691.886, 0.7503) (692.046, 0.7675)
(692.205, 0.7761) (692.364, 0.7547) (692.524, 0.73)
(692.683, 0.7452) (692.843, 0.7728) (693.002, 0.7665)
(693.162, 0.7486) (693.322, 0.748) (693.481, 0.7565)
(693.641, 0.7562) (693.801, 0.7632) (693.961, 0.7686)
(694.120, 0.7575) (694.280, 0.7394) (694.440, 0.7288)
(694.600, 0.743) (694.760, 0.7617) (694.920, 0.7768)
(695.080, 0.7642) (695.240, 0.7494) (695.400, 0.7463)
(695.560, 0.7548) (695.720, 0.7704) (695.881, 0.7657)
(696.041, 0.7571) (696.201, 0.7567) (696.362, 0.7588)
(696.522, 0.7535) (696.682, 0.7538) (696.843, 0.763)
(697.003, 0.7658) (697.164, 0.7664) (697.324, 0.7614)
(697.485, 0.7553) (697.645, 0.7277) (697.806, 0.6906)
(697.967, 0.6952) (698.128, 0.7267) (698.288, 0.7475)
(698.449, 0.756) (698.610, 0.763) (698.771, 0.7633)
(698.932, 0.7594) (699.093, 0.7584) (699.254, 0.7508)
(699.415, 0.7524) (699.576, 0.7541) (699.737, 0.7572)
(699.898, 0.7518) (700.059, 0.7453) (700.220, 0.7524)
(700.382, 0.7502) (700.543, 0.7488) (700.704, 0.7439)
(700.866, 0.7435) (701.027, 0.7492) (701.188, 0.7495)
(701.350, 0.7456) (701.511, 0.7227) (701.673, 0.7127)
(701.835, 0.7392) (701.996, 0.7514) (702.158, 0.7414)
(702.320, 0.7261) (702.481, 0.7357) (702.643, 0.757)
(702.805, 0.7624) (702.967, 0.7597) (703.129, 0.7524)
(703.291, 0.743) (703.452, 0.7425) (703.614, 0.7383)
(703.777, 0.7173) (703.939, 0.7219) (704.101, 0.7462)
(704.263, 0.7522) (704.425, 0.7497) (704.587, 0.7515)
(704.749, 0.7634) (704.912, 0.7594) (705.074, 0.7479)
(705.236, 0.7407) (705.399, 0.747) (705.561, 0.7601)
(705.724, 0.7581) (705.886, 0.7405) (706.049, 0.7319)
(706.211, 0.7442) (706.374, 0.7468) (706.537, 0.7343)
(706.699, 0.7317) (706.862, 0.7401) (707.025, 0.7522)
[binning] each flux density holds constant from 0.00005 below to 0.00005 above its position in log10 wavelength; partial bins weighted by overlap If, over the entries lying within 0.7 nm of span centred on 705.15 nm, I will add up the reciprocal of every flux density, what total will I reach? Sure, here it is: 5.34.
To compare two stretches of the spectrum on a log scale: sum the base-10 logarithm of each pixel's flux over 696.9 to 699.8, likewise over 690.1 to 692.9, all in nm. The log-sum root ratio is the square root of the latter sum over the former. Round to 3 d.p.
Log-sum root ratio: 0.977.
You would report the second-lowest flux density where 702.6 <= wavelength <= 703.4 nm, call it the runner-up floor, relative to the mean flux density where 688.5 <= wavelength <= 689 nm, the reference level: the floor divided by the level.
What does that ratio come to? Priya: 0.99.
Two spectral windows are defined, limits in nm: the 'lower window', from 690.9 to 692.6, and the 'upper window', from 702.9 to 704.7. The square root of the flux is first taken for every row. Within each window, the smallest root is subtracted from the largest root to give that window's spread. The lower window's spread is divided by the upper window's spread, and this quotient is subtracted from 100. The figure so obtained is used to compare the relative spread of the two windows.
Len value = 98.92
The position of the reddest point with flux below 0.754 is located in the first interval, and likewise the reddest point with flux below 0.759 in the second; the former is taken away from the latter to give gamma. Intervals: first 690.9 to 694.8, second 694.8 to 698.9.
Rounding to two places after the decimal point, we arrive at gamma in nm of 3.85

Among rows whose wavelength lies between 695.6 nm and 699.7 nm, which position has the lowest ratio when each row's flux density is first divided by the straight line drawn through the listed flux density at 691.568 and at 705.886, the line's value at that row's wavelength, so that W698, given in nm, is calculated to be 697.806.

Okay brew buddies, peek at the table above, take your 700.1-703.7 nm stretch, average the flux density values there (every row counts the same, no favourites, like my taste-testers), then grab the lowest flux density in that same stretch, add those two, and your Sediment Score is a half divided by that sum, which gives 0.343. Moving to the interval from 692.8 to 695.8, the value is 0.337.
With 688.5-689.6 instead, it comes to 0.331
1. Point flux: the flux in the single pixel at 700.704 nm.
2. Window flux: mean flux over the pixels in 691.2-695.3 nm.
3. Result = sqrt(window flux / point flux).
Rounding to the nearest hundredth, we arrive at 1.01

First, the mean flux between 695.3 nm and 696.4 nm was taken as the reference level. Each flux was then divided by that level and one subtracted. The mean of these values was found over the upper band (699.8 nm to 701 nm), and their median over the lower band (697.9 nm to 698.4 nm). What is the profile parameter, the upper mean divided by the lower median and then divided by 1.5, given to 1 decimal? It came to 0.2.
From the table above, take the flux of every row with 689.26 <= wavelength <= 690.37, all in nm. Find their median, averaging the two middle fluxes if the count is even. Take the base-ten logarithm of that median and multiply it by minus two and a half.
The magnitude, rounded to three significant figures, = 0.293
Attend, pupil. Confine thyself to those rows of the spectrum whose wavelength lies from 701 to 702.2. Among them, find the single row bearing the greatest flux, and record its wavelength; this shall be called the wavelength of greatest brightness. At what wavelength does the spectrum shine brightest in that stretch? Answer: 701.996 nm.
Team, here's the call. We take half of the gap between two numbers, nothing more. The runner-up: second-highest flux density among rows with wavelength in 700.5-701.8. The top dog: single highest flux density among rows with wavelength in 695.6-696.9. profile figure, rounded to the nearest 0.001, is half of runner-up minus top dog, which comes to -0.011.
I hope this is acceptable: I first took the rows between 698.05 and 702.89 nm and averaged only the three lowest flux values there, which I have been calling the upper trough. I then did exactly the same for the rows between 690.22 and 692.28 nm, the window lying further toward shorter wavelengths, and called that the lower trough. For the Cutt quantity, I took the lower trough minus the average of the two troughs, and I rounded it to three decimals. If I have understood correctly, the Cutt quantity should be 0.012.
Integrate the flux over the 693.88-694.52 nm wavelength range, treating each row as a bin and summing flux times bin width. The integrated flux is 0.48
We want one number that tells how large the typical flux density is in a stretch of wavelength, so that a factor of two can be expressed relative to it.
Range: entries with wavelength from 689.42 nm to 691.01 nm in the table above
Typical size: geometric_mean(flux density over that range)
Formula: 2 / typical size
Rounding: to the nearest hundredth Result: 2.63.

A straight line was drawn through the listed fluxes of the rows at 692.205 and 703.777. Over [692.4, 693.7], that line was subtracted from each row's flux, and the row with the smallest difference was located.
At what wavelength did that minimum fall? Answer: 692.524 nm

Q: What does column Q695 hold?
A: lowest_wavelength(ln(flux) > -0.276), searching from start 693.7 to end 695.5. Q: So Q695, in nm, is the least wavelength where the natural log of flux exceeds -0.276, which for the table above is 693.801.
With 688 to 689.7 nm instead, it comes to 689.183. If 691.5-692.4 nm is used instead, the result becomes 692.046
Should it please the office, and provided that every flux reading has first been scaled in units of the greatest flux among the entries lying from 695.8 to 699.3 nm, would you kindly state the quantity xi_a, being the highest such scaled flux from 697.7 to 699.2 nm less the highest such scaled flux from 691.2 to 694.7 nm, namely -0.0167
